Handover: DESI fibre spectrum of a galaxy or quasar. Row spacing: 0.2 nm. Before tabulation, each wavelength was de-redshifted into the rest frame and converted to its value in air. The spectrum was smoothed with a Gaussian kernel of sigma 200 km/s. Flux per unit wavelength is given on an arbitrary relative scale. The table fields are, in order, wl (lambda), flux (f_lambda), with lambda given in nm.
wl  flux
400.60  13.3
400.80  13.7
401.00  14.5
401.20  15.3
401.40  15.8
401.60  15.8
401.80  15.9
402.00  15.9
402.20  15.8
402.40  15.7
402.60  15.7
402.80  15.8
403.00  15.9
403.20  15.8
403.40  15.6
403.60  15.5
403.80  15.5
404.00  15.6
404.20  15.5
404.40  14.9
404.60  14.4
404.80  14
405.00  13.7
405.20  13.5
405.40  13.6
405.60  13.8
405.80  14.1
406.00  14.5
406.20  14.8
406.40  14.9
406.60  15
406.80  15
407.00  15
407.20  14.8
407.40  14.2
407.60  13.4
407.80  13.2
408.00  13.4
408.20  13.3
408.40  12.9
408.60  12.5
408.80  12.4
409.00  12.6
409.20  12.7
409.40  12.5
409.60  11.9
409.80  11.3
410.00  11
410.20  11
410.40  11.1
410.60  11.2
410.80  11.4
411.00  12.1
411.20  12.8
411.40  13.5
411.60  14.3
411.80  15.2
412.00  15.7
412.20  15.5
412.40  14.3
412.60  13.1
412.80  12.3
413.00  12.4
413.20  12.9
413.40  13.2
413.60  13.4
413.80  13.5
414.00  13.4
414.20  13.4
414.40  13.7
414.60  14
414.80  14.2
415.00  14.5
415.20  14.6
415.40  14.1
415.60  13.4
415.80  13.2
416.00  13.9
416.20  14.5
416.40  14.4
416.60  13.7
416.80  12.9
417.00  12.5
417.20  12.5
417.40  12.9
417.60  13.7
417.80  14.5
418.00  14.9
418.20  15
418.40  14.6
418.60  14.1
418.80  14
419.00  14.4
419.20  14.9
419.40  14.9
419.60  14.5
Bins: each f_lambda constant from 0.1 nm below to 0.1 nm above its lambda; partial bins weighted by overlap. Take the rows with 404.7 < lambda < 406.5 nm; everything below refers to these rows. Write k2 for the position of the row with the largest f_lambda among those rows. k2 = 406.40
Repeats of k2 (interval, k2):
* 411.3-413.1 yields 412.00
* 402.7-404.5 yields 403.00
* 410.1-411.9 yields 411.80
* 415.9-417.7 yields 416.20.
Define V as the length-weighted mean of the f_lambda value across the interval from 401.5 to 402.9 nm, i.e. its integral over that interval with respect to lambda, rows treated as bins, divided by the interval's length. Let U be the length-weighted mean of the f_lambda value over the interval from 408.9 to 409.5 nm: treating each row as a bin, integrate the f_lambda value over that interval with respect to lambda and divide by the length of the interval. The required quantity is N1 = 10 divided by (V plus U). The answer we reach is 0.352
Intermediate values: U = 13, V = 15.8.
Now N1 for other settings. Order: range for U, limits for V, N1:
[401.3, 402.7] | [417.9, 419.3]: 0.329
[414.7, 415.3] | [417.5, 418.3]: 0.345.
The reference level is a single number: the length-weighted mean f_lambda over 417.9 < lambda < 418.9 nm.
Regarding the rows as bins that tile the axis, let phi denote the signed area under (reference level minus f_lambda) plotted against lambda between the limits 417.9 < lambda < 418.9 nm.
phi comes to 0.0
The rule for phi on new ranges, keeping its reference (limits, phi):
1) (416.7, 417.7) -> 1.6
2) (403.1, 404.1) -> -1.1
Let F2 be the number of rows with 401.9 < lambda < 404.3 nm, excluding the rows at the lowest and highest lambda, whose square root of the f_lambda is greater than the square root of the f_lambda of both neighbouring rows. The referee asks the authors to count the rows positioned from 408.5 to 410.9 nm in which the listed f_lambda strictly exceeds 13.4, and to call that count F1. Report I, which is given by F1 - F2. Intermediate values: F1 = 0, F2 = 2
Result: -2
